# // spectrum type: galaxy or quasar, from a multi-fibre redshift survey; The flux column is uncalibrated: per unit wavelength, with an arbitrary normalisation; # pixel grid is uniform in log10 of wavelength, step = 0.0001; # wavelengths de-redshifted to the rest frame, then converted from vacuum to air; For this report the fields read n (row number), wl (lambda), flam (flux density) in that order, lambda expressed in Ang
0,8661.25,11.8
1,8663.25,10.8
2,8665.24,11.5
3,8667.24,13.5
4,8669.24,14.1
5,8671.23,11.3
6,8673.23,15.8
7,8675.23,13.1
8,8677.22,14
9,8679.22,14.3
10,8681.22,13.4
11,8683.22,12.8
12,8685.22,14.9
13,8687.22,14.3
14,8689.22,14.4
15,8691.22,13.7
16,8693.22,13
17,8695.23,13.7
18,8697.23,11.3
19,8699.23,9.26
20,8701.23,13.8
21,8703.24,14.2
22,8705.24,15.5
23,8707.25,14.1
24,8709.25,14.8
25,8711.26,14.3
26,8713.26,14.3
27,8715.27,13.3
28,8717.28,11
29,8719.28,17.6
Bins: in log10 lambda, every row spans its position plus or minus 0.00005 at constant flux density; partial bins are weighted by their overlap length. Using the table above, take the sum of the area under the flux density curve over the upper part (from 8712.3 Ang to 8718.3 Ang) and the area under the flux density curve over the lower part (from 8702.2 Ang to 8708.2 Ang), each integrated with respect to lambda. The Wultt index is 165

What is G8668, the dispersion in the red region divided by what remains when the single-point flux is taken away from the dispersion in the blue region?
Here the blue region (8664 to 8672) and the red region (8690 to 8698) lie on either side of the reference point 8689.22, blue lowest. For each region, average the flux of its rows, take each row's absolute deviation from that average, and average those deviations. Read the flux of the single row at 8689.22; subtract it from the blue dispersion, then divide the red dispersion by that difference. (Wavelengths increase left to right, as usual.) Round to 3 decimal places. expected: -0.062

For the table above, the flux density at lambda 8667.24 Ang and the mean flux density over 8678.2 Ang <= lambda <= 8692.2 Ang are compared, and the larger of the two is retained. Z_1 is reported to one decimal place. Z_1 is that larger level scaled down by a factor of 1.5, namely 9.3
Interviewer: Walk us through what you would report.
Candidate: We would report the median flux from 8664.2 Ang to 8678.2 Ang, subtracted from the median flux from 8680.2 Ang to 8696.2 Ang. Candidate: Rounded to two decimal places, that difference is 0.20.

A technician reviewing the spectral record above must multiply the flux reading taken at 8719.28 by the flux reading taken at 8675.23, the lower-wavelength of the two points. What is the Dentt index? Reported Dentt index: 231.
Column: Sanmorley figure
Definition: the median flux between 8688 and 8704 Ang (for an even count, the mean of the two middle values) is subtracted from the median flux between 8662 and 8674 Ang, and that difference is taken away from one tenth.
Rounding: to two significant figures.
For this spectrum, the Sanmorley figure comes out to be 1.3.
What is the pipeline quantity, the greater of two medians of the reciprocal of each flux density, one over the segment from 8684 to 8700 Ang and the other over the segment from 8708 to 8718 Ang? 0.0730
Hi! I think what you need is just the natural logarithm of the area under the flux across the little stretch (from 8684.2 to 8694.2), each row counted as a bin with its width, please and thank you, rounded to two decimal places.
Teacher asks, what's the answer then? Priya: 4.95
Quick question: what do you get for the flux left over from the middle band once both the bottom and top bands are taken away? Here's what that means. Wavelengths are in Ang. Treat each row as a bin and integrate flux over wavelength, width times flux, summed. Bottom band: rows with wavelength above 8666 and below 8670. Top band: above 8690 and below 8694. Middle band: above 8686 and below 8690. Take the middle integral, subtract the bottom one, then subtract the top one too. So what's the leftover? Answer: -51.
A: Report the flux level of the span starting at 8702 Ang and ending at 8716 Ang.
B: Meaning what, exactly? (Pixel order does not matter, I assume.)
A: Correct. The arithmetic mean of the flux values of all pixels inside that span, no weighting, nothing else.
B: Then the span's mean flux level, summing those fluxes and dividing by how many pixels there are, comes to 14.4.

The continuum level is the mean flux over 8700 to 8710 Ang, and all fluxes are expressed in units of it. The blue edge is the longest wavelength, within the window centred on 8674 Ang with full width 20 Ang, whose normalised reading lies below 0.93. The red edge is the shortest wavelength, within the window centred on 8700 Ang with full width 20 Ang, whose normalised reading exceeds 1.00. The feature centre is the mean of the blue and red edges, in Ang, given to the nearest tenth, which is 8694.2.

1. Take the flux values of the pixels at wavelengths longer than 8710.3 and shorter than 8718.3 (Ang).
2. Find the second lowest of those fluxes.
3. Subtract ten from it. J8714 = 3.3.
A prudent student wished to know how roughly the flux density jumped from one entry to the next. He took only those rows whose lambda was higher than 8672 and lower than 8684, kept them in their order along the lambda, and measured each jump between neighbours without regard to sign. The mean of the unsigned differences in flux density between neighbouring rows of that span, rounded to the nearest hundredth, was 1.08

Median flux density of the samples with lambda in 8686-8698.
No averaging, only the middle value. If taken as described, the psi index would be 13.7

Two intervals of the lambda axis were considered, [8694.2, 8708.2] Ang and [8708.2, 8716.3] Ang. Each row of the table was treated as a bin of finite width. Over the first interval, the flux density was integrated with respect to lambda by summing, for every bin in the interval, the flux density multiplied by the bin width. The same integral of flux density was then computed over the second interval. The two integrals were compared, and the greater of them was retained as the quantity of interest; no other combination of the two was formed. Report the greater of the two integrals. 184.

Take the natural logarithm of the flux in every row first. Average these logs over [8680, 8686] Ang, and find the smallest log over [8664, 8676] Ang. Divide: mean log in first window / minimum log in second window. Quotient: 1.08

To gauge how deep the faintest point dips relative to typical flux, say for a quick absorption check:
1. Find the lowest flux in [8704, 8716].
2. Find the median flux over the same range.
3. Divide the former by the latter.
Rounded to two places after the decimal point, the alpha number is 0.93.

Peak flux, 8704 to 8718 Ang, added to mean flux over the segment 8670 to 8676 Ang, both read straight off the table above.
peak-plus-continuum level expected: 28.9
